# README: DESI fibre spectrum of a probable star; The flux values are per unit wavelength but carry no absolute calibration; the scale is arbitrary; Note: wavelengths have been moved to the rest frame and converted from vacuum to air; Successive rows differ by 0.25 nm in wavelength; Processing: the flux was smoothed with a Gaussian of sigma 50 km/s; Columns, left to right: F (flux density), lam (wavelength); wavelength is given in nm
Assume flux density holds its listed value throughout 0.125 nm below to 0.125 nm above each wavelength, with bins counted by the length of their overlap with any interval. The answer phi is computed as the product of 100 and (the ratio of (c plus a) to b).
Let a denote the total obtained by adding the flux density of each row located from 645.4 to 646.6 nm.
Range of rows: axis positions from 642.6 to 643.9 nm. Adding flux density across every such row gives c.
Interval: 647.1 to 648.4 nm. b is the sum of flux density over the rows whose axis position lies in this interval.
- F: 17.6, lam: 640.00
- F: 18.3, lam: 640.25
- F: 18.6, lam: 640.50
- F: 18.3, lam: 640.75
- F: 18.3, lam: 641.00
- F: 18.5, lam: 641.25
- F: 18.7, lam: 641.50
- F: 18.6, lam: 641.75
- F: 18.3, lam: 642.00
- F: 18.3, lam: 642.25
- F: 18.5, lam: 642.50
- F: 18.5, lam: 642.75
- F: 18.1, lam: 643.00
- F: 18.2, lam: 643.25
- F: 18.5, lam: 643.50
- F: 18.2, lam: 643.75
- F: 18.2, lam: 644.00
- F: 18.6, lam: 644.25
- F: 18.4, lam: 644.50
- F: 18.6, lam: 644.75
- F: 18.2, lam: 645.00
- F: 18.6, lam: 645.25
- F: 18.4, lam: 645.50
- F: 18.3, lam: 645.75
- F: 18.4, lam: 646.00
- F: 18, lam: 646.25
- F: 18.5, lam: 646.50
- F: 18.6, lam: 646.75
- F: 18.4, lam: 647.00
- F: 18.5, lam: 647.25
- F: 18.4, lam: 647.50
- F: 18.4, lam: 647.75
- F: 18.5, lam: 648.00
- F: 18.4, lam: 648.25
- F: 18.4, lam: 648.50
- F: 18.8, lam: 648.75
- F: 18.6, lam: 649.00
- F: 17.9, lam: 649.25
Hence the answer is 199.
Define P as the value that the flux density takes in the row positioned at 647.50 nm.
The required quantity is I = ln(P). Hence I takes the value 2.912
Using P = 18.4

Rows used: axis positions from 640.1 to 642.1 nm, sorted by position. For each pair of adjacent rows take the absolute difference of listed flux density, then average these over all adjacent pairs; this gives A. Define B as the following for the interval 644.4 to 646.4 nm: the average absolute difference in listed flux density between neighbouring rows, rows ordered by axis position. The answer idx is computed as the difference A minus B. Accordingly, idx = -0.06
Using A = 0.200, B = 0.26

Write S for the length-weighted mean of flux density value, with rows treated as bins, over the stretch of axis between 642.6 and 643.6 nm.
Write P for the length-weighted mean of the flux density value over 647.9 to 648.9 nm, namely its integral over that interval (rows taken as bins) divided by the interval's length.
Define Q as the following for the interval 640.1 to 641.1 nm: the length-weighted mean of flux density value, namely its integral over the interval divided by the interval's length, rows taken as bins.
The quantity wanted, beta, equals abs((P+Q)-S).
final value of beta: 18.56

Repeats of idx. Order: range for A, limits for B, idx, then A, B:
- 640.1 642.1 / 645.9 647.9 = 0.00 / 0.200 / 0.20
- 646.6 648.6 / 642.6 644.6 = -0.16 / 0.086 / 0.24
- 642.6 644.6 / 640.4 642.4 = 0.09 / 0.243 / 0.16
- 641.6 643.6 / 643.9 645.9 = -0.09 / 0.186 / 0.27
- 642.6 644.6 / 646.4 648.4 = 0.14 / 0.243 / 0.10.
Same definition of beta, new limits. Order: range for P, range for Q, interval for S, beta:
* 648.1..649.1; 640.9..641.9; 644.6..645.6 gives 18.62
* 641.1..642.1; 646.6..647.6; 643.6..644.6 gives 18.65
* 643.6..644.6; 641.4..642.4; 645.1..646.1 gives 18.40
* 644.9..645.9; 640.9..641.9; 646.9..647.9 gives 18.48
